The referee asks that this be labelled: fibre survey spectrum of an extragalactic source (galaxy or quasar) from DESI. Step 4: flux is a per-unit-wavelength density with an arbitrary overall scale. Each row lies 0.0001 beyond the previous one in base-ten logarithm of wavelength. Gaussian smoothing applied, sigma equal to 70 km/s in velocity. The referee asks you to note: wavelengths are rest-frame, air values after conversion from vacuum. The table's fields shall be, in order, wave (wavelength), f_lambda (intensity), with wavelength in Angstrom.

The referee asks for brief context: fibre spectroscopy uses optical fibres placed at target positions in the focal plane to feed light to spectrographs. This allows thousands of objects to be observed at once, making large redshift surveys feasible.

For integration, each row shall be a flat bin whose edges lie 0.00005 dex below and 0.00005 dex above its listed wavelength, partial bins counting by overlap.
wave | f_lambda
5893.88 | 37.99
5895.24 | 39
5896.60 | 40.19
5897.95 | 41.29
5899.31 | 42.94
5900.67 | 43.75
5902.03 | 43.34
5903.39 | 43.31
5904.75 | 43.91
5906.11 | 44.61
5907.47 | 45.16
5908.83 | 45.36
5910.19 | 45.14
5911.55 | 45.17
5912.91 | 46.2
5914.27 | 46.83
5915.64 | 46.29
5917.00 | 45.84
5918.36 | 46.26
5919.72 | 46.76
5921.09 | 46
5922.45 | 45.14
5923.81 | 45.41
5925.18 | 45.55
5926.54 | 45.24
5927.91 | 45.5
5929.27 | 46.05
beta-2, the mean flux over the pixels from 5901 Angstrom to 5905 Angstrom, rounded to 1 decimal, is 43.5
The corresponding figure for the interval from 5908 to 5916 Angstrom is 45.8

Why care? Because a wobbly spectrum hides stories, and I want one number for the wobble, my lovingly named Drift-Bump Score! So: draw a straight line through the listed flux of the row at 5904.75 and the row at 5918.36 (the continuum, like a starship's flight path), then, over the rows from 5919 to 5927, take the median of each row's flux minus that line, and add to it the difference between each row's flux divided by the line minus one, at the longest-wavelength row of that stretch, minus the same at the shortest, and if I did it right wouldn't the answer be -1.9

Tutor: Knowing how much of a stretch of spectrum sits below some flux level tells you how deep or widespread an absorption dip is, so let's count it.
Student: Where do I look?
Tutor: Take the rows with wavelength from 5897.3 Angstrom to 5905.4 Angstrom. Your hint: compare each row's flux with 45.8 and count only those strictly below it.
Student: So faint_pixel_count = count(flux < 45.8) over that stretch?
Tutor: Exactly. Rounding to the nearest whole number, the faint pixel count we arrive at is 6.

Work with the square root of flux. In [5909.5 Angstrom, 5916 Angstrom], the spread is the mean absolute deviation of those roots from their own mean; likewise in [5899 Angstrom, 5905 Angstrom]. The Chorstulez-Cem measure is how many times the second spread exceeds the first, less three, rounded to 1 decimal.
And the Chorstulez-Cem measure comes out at -2.5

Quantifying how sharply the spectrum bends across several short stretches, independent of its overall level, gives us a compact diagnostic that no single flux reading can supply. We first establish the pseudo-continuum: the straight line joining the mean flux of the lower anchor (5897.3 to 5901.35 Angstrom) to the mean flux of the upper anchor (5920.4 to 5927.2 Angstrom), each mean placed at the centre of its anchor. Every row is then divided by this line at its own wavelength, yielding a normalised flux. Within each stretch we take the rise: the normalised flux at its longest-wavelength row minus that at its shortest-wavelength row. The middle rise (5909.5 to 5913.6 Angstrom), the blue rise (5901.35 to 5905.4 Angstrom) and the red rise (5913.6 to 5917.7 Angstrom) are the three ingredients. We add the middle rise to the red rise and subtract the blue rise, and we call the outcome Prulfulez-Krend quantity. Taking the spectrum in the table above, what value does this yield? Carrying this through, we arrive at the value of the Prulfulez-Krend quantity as -0.02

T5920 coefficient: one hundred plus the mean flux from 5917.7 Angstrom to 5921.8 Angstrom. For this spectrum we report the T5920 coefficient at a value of 146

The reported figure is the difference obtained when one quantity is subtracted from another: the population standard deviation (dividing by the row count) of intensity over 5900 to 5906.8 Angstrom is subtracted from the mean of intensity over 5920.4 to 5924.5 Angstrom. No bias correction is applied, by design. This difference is 45.0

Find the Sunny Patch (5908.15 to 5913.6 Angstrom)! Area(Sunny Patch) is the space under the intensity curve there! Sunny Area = 248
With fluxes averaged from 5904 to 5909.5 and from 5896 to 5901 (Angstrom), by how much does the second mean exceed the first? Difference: -2.7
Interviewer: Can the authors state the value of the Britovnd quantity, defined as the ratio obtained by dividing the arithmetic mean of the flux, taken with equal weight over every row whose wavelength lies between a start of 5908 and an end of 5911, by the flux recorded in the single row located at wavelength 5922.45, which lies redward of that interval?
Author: 1.00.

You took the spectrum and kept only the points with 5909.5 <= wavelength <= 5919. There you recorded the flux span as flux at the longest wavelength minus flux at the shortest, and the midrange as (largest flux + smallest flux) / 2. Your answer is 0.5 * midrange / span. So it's 21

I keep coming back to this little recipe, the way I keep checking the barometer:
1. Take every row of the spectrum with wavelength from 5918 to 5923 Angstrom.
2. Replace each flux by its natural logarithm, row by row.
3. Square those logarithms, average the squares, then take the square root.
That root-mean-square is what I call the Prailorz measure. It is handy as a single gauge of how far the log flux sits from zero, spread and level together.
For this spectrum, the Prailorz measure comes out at 3.83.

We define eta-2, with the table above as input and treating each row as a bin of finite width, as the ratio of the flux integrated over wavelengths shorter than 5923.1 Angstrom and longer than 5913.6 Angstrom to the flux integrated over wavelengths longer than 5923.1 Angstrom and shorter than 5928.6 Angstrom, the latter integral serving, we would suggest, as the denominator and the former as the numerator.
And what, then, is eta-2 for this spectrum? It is 1.8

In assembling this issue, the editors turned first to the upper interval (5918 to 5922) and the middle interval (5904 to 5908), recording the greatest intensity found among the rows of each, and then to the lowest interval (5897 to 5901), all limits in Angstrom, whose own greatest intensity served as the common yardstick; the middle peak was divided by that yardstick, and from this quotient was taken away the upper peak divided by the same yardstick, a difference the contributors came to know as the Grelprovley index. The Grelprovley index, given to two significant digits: -0.037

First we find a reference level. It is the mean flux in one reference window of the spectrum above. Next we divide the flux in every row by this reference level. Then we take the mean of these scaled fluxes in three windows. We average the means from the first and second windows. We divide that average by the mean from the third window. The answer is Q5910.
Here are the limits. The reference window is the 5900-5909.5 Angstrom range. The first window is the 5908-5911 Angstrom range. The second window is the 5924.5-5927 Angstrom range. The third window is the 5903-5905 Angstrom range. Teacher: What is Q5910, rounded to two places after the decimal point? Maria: 1.04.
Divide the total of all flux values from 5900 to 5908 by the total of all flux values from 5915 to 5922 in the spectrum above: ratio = 1.1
